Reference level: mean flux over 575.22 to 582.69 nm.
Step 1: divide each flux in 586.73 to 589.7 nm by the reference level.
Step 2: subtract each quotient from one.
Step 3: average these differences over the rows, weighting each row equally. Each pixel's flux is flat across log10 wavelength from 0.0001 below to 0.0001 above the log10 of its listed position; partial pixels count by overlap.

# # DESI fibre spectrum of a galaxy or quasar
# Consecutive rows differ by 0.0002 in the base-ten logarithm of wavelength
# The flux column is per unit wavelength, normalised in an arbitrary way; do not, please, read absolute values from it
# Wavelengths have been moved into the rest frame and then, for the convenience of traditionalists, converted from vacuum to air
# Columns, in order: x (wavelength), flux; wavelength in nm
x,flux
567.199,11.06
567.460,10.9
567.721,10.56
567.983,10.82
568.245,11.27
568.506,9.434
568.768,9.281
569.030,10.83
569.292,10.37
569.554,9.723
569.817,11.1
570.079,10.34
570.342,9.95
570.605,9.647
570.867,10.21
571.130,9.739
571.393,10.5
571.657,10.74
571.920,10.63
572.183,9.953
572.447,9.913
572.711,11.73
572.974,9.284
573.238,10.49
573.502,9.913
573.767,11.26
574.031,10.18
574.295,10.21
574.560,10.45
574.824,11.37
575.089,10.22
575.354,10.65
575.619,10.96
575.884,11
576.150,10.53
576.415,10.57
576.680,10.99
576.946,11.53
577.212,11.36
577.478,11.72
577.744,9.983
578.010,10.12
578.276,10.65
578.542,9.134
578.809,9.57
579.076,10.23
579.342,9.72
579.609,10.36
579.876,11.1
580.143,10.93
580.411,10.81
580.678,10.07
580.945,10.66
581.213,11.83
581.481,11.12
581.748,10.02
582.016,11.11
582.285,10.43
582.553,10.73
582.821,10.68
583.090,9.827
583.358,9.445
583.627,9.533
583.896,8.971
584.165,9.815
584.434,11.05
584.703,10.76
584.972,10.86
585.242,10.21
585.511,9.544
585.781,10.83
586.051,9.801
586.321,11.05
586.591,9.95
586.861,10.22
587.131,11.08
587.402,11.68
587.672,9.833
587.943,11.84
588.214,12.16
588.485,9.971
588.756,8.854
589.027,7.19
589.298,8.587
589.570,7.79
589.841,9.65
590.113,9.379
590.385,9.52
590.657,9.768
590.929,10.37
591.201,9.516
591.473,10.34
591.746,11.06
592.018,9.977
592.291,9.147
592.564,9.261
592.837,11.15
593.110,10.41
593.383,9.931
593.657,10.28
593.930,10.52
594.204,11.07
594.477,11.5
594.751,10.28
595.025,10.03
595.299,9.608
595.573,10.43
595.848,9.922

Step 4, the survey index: 0.07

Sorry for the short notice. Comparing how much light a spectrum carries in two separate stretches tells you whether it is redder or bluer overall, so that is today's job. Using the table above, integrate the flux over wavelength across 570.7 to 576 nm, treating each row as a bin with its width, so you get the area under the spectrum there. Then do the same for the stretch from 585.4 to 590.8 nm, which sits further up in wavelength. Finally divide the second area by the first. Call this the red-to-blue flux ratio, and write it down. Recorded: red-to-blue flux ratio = 0.97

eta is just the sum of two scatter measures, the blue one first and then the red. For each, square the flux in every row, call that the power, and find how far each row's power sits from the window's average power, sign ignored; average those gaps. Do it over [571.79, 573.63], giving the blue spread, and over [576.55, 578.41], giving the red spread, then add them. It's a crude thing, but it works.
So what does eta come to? 24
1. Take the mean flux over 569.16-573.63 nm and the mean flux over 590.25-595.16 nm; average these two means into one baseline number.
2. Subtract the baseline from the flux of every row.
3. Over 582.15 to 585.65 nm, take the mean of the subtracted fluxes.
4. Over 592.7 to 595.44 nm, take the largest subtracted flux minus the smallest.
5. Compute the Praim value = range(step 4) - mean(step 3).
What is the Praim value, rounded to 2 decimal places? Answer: 1.99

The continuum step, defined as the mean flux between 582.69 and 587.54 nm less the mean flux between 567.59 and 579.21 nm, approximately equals -0.14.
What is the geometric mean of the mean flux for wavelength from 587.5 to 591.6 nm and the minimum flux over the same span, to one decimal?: 8.3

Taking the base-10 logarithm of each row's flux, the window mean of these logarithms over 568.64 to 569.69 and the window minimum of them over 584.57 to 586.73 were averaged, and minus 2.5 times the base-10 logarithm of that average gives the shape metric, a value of 0.010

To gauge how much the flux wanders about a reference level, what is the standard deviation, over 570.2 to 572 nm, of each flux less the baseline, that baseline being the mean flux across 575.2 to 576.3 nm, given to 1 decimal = 0.4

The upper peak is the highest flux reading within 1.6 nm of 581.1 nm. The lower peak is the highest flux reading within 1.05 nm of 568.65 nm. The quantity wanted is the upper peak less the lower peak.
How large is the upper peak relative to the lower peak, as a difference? 0.6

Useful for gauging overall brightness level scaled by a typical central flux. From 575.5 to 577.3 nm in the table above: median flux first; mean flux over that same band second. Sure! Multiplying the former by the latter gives 121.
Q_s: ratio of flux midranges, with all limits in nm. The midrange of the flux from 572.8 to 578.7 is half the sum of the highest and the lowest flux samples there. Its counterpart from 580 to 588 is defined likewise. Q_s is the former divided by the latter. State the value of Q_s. 1.00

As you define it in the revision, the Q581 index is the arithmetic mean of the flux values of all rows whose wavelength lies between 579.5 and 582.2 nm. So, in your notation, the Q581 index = 10.8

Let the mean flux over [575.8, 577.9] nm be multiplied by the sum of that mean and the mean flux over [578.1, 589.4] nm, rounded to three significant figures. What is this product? 233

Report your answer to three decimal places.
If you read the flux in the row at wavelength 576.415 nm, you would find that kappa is 10.570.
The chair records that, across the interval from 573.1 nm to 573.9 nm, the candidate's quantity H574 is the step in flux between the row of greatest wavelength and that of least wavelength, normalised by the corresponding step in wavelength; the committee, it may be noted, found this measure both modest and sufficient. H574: 1.5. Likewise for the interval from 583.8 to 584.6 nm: 3.9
